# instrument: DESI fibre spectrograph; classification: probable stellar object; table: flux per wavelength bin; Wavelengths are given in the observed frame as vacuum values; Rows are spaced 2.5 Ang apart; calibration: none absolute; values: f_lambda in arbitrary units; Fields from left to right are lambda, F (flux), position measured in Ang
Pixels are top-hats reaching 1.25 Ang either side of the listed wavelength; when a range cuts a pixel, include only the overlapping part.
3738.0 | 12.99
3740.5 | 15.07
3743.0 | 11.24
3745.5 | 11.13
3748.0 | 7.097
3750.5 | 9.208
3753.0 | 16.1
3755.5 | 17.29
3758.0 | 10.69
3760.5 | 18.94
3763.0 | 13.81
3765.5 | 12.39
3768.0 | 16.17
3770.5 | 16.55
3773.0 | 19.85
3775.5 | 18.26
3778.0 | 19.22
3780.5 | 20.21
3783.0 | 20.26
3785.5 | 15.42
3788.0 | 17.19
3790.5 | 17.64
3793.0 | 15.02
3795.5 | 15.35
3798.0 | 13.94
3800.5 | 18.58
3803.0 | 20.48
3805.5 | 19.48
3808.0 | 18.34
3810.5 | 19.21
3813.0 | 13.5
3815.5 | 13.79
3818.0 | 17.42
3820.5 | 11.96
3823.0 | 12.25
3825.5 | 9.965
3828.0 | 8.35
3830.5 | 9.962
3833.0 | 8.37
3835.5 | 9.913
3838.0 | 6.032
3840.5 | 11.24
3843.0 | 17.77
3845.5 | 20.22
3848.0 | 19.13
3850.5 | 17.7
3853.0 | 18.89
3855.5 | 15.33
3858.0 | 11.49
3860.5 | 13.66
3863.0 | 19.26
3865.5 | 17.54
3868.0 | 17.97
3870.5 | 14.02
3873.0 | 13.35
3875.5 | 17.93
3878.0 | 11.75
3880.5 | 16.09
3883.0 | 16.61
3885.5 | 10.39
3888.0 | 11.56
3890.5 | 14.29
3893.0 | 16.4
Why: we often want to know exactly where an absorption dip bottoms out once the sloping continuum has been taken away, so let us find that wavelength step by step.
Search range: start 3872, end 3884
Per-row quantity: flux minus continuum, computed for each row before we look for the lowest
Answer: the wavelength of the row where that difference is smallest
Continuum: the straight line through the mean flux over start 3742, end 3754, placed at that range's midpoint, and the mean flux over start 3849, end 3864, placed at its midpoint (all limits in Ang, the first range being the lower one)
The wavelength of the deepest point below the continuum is 3878.0 Ang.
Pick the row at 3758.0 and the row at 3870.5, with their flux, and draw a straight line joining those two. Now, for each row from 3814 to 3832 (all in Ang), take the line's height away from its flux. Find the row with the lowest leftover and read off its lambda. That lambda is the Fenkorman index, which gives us 3828.0 Ang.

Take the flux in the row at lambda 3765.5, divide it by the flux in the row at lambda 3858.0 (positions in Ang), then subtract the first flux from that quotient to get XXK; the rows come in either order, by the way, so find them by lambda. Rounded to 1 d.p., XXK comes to -11.3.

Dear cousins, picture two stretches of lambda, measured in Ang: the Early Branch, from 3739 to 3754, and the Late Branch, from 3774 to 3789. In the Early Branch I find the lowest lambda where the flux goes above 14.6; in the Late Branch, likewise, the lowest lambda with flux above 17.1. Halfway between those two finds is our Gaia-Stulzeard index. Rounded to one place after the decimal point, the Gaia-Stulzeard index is 3758.0 Ang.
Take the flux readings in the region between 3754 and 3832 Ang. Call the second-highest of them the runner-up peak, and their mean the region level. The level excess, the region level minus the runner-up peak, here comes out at -4.4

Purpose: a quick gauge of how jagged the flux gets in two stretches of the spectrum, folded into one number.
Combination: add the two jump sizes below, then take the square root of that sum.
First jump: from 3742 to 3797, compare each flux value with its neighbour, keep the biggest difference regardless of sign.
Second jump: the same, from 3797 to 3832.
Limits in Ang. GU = 3.74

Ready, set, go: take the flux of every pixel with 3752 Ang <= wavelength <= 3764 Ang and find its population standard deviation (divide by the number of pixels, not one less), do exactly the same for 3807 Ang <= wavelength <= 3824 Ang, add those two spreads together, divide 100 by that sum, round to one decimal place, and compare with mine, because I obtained 17.6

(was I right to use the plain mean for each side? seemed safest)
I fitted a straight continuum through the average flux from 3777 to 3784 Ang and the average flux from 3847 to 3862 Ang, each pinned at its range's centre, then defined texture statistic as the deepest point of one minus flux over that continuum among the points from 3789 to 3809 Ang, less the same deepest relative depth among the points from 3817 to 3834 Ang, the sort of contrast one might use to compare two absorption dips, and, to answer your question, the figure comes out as -0.25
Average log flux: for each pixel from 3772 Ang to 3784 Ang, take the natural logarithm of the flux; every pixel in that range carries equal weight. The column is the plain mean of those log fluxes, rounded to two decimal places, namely 2.97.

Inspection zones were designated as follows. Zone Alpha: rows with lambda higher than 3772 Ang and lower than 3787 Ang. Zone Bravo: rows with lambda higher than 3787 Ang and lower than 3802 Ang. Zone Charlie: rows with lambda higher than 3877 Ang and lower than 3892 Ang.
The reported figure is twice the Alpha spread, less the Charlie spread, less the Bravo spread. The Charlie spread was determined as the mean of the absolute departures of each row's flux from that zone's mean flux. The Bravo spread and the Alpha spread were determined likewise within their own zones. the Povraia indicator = -1.0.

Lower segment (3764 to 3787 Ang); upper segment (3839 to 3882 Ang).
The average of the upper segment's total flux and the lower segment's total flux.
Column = 216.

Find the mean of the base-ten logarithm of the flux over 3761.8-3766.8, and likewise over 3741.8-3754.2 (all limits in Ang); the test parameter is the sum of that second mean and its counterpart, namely 2.14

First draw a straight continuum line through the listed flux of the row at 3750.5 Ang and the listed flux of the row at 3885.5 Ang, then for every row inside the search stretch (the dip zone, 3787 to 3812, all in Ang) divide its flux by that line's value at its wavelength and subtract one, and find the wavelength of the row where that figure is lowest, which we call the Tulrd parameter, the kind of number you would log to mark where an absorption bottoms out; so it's 3798.0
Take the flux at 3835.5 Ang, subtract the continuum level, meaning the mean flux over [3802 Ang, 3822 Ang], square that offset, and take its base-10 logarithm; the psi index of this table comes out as 1.7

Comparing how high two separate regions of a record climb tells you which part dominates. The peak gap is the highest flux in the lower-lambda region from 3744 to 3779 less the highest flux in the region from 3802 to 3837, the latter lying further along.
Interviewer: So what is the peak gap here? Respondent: -0.63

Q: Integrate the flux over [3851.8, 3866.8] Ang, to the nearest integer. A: 240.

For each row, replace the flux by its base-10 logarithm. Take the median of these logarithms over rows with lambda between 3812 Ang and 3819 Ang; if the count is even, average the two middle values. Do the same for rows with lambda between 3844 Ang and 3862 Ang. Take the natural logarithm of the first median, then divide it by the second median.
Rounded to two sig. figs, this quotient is 0.10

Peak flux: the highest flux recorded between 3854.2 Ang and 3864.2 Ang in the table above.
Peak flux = 19.26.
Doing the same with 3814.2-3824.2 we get 17.42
